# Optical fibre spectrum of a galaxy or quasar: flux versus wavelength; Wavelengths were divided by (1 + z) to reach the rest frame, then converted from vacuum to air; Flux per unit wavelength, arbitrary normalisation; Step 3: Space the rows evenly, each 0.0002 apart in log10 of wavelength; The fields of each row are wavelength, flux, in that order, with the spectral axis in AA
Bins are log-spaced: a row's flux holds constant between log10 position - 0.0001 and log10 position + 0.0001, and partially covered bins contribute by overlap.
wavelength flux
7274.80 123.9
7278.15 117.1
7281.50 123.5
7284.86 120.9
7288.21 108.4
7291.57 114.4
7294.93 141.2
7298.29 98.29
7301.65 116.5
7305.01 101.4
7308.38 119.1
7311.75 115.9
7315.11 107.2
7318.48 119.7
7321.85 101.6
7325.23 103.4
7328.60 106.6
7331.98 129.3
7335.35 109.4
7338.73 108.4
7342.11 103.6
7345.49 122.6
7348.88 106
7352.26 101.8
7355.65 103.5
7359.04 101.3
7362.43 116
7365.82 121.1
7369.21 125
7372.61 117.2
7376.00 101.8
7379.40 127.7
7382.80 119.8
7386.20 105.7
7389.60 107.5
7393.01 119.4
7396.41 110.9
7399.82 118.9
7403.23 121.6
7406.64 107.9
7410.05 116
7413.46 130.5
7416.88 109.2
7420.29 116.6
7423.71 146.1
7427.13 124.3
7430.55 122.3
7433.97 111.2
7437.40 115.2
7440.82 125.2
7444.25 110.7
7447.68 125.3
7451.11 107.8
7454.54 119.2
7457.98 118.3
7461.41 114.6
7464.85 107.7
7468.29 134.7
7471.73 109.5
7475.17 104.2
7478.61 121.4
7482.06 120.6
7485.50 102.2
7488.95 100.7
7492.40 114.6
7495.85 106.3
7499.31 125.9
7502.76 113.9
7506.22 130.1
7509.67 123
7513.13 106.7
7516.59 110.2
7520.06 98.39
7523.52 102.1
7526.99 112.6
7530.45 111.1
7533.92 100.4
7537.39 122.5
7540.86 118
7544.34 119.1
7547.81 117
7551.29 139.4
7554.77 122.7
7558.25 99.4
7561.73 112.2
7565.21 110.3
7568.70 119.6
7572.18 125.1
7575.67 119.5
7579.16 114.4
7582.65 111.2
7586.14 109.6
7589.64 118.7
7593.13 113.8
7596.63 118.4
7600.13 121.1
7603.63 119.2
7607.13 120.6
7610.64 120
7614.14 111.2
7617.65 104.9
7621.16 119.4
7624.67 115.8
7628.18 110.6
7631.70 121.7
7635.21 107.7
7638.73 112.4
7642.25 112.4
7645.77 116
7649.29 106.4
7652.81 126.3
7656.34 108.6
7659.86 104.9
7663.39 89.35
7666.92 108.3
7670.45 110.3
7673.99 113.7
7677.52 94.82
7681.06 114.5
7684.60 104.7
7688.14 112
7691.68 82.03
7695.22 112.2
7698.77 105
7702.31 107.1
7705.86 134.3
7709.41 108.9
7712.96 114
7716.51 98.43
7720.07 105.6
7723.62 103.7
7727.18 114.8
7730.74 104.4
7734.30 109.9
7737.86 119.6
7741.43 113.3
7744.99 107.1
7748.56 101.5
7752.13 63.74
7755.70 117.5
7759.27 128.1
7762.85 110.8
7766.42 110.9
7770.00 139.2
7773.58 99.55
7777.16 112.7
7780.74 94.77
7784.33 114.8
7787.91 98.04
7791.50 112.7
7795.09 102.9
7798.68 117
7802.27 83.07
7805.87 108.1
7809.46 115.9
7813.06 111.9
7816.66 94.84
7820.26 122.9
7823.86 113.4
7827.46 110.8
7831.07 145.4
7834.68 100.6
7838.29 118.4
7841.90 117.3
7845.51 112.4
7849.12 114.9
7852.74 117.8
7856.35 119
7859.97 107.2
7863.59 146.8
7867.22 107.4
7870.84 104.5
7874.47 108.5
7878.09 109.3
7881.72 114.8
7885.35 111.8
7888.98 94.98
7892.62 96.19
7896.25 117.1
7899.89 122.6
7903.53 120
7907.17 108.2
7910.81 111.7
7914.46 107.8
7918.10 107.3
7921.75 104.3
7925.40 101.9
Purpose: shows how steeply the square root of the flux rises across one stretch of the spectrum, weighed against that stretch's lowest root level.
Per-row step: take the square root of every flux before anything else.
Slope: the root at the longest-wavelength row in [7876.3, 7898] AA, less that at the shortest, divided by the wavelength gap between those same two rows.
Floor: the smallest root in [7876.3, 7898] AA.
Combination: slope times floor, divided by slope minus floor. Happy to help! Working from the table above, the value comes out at -0.02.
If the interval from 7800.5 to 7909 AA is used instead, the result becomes -0.01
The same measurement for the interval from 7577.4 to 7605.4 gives -0.01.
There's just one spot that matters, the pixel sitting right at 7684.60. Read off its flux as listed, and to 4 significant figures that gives 104.7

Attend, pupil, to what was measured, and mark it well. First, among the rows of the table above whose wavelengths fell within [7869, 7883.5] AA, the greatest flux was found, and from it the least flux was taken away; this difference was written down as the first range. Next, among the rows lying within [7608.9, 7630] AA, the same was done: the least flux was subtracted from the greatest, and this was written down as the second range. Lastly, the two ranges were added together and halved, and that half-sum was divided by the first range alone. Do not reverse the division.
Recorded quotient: 1.2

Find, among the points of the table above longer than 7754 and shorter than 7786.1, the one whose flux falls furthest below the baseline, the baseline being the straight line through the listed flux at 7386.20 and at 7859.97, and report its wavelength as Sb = 7780.74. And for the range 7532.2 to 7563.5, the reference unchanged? 7558.25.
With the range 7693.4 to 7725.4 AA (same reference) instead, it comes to 7716.51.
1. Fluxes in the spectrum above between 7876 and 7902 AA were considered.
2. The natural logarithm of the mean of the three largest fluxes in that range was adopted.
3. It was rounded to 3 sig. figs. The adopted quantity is 4.77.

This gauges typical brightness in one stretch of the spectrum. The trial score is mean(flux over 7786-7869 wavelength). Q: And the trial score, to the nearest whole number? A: 113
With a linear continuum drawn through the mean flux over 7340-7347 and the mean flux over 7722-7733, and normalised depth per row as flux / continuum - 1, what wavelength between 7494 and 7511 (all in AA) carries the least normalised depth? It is 7495.85 AA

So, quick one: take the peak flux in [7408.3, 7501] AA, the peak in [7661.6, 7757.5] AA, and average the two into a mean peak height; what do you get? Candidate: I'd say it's 140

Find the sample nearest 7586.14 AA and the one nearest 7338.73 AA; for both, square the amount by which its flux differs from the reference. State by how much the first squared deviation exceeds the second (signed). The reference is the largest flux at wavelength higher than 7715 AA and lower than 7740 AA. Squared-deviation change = -25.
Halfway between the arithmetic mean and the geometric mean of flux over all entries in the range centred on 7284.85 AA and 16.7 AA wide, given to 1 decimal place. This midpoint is 116.8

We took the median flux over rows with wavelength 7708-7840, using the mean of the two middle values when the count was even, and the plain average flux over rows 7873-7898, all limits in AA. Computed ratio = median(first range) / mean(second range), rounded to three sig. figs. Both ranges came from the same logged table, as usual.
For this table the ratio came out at 1.03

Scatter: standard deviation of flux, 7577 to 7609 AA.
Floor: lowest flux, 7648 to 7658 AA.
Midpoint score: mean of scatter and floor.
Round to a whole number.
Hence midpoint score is 55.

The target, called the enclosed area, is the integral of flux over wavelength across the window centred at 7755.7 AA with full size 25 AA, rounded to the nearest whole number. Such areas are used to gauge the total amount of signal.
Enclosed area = 2642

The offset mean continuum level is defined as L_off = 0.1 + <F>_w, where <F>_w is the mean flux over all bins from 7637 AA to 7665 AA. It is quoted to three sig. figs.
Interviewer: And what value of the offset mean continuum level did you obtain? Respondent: 110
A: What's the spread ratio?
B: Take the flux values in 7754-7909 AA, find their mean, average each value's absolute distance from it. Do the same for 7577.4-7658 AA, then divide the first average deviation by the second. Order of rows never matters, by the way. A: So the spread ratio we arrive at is 1.8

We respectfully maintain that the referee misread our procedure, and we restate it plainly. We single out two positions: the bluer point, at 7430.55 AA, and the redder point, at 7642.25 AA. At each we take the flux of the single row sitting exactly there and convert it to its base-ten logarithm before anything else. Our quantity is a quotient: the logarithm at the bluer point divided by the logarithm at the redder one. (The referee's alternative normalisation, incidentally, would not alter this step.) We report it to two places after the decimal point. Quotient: 1.02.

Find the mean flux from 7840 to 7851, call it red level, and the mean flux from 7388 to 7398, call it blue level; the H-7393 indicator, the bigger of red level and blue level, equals 115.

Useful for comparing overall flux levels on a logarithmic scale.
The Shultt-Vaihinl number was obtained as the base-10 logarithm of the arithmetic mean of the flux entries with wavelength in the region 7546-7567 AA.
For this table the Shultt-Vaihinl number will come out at 2.07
